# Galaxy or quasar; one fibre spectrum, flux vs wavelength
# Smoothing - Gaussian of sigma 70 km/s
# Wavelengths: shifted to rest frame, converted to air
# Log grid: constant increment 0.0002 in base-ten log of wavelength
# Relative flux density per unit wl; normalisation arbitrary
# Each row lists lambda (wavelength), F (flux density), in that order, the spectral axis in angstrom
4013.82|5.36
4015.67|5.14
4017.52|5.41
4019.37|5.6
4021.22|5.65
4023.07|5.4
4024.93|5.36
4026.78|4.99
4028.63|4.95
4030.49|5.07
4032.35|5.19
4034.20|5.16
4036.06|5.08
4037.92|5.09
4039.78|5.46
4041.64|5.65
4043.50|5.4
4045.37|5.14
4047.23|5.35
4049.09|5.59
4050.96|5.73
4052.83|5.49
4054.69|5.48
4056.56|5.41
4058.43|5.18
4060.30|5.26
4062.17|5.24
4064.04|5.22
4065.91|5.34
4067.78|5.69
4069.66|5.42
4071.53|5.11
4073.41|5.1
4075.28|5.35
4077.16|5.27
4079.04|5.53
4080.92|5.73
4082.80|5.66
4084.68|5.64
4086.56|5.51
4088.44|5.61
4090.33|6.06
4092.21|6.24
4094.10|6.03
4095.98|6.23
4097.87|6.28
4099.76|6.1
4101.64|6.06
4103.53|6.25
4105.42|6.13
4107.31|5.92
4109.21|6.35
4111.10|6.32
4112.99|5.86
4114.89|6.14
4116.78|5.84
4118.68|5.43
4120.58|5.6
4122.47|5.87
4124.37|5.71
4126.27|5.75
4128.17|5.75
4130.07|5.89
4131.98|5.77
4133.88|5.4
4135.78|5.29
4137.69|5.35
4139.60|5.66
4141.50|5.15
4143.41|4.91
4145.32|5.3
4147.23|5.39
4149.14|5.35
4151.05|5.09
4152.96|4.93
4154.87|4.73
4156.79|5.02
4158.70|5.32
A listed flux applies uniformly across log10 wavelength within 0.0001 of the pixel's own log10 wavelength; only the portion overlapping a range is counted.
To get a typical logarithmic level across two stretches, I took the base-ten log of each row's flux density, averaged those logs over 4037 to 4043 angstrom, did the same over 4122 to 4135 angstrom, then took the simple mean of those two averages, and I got 0.745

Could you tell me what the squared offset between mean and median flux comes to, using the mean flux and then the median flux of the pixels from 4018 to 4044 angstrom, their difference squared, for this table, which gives 0.0002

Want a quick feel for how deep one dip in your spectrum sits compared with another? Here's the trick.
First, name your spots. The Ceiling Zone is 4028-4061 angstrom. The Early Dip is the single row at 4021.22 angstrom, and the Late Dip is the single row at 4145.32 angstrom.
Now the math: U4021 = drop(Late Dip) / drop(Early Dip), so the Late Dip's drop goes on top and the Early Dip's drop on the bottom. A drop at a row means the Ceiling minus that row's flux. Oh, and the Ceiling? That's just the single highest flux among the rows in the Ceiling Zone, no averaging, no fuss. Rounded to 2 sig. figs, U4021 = 5.4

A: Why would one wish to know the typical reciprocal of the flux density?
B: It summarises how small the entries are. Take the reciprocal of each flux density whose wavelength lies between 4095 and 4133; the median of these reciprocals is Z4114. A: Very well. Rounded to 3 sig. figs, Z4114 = 0.169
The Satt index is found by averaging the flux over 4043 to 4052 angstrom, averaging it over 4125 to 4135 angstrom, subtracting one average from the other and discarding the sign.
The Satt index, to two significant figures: 0.27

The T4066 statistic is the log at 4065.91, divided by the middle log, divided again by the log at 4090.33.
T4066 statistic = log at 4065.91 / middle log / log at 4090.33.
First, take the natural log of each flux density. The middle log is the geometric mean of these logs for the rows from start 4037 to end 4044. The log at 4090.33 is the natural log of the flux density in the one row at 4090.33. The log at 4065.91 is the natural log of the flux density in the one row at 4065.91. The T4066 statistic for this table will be 0.55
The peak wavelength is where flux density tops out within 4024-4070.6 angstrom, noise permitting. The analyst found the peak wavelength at 4050.96 angstrom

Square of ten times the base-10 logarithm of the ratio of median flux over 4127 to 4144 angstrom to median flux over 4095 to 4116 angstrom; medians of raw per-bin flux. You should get 0.31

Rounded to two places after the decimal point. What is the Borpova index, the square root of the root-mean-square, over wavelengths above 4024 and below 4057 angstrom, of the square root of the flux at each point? 1.52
